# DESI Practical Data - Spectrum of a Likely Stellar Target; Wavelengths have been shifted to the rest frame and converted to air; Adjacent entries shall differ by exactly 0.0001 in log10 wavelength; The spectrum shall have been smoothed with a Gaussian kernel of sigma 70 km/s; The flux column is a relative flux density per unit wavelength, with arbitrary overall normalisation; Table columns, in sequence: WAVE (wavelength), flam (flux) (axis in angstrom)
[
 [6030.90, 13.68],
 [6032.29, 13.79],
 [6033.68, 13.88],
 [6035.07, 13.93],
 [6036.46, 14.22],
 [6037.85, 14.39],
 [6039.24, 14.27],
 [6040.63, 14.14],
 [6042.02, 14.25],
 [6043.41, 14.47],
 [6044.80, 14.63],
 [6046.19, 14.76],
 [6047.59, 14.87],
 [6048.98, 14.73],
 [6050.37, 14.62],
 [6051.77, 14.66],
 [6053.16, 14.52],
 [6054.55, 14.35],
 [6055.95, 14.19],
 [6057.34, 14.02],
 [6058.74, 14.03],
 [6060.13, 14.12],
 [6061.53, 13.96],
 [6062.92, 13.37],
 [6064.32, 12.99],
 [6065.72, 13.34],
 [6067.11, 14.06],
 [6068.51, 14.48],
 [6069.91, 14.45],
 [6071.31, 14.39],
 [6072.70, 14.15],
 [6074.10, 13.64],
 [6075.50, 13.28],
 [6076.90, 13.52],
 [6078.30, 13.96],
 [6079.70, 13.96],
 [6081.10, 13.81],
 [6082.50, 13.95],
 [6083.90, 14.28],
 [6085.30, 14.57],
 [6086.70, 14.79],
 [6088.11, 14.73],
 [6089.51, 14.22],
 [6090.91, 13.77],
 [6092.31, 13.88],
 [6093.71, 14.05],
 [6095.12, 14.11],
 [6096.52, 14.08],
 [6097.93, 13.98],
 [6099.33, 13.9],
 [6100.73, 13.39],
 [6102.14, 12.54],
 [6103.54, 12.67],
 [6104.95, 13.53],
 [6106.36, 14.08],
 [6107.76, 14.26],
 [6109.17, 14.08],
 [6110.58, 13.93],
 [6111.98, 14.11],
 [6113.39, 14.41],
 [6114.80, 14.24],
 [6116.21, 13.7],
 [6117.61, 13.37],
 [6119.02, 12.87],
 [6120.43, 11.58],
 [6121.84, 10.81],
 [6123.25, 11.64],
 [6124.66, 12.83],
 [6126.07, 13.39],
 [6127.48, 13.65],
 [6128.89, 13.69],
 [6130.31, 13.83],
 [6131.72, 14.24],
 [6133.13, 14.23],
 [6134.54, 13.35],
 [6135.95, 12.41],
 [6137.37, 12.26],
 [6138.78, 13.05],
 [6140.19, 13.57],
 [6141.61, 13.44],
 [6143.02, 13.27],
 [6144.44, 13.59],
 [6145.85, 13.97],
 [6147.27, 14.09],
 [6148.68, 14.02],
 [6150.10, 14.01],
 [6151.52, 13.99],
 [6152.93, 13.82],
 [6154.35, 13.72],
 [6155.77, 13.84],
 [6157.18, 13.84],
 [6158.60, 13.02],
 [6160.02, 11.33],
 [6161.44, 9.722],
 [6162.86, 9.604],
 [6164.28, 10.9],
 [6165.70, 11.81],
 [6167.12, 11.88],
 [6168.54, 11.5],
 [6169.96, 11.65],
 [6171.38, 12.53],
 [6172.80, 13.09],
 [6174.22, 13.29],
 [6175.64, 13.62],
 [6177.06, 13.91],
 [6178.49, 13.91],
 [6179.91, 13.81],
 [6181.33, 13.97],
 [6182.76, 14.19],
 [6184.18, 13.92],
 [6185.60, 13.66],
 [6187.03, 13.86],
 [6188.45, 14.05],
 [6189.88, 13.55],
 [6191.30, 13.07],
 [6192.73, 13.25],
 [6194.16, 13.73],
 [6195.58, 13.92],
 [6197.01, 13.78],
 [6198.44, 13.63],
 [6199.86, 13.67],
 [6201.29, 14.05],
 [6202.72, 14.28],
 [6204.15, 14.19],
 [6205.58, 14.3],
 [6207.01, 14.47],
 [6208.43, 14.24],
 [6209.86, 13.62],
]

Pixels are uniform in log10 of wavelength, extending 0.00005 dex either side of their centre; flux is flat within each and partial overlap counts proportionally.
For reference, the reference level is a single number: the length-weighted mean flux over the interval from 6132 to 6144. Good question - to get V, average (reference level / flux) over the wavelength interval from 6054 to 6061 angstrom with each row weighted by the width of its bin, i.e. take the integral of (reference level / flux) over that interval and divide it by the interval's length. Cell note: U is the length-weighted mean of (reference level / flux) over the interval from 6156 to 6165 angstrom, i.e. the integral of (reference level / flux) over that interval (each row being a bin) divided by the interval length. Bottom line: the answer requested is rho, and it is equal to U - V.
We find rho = 0.23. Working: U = 1.17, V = 0.94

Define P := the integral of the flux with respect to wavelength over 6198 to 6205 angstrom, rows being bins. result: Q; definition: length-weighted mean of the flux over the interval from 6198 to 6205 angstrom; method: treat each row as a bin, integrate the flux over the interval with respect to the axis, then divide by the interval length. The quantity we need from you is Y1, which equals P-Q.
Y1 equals 84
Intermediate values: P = 98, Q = 14.0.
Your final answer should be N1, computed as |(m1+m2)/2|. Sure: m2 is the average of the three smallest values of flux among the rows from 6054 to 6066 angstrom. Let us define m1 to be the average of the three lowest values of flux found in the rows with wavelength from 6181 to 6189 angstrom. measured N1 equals 13.5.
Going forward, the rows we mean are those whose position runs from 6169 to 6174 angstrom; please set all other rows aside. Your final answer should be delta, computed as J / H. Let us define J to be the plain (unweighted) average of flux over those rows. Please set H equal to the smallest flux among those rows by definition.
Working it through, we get 1.066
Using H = 11.65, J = 12.4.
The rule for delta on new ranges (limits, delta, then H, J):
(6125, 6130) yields 1.014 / 13.39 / 13.6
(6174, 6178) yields 1.024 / 13.29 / 13.6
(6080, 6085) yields 1.015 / 13.81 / 14.0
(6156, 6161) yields 1.124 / 11.33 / 12.7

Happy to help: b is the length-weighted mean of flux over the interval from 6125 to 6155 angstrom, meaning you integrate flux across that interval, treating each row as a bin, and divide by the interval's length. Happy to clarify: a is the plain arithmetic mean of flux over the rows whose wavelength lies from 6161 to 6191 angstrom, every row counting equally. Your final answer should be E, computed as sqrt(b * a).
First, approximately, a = 12.8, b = 13.6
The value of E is 13.2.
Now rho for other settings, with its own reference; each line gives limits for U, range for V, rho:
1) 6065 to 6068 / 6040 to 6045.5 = 0.04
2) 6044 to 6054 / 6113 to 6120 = -0.07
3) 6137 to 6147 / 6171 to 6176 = -0.02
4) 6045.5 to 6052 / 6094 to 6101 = -0.05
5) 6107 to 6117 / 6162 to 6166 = -0.31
